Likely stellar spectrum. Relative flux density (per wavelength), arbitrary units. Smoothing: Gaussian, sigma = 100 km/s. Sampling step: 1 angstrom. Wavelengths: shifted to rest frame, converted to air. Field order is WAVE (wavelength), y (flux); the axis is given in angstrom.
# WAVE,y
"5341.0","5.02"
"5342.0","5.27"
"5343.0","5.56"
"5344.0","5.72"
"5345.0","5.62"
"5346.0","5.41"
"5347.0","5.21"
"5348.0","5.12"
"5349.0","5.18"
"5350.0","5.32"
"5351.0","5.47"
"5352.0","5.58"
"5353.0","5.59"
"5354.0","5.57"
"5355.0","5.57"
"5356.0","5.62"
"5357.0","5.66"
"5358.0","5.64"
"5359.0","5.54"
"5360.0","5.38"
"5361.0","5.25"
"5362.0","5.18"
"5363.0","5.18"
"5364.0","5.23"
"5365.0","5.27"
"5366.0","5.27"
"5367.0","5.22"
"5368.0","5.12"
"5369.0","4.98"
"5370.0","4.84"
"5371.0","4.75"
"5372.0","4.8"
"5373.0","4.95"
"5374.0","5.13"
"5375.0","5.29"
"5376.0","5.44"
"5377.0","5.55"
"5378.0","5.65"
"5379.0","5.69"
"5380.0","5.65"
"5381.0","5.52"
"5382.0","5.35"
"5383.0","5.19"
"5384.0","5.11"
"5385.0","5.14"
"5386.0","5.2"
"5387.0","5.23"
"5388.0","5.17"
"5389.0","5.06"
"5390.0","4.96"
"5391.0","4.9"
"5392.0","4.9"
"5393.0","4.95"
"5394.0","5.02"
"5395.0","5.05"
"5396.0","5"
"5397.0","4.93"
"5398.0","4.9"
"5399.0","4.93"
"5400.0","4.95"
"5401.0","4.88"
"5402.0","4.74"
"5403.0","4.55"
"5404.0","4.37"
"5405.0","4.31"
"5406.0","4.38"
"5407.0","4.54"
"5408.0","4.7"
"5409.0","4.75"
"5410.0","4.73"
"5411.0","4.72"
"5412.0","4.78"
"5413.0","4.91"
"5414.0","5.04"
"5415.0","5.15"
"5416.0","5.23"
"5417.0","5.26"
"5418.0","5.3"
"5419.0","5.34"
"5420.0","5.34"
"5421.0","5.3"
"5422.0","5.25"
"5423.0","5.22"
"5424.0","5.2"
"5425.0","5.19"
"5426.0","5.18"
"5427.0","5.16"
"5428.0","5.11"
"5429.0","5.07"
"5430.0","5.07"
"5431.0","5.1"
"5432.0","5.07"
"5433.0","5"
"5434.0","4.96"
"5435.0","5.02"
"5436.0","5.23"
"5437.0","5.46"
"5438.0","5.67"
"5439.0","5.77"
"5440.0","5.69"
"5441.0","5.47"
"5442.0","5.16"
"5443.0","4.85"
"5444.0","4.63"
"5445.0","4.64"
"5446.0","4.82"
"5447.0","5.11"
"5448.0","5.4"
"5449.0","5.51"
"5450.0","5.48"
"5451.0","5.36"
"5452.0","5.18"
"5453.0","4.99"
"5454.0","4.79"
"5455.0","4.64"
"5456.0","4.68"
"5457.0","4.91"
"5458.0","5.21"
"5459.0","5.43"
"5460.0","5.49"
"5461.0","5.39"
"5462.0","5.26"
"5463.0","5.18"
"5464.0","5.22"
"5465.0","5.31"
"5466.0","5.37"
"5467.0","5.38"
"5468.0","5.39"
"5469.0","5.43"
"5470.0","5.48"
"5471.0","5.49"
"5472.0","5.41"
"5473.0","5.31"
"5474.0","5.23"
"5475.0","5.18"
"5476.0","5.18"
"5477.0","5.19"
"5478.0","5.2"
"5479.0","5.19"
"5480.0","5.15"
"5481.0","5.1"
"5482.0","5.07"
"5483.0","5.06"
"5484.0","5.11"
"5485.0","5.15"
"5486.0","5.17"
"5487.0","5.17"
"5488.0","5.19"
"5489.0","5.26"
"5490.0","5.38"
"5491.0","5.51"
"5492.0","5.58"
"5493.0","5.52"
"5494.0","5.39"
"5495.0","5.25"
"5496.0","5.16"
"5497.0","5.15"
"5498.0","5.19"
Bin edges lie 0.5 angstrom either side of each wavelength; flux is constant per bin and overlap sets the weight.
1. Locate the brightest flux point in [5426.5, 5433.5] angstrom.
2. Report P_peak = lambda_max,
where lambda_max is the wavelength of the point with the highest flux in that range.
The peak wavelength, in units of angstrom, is 5427.0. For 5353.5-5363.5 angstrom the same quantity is 5357.0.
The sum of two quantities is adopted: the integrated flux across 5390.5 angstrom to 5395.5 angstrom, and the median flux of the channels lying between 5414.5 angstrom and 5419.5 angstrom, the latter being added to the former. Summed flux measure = 30.1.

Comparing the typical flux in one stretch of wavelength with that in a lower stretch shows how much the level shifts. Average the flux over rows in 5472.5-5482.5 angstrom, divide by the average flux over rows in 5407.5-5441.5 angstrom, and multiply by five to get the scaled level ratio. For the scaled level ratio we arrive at 5.0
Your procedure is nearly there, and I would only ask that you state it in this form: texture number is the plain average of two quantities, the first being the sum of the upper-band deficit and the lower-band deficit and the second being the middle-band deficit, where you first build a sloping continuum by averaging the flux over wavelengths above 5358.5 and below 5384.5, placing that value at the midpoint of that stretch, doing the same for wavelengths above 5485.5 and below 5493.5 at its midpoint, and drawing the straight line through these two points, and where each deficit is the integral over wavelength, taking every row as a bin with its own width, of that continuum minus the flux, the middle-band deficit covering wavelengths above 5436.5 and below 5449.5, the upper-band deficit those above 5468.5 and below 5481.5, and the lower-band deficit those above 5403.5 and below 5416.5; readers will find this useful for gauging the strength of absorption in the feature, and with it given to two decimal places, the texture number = 4.37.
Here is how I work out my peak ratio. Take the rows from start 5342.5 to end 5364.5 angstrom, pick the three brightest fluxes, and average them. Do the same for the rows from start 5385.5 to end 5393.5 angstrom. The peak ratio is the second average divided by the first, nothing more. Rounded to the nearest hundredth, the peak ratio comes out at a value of 0.92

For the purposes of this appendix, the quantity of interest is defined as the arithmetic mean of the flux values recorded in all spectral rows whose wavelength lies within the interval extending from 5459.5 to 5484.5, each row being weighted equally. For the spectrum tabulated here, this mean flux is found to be 5.27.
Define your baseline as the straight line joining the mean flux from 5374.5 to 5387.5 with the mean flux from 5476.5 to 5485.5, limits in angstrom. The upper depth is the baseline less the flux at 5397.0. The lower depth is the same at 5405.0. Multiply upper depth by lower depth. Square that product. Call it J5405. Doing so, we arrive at 0.178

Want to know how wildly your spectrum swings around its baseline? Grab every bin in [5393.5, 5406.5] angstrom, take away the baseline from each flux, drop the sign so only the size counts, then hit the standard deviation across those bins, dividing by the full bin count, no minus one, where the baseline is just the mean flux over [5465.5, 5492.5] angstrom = 0.260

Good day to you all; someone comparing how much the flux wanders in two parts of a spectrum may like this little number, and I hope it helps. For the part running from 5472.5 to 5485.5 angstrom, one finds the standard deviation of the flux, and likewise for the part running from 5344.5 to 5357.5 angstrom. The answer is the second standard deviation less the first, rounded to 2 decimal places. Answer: 0.12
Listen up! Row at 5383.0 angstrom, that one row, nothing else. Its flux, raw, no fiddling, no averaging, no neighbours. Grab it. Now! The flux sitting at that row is 5.19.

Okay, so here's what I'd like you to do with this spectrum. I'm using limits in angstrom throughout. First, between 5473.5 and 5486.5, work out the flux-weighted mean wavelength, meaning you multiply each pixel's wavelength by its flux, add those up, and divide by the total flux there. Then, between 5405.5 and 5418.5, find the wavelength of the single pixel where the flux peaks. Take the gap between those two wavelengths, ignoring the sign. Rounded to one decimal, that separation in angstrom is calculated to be 62.0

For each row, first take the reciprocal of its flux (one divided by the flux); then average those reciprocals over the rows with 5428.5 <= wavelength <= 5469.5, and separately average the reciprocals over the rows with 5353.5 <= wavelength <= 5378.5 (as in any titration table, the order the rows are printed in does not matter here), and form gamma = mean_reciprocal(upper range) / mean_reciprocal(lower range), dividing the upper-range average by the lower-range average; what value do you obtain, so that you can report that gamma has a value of 1.018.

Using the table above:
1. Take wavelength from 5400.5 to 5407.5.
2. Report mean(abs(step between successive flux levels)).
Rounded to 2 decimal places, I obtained 0.13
